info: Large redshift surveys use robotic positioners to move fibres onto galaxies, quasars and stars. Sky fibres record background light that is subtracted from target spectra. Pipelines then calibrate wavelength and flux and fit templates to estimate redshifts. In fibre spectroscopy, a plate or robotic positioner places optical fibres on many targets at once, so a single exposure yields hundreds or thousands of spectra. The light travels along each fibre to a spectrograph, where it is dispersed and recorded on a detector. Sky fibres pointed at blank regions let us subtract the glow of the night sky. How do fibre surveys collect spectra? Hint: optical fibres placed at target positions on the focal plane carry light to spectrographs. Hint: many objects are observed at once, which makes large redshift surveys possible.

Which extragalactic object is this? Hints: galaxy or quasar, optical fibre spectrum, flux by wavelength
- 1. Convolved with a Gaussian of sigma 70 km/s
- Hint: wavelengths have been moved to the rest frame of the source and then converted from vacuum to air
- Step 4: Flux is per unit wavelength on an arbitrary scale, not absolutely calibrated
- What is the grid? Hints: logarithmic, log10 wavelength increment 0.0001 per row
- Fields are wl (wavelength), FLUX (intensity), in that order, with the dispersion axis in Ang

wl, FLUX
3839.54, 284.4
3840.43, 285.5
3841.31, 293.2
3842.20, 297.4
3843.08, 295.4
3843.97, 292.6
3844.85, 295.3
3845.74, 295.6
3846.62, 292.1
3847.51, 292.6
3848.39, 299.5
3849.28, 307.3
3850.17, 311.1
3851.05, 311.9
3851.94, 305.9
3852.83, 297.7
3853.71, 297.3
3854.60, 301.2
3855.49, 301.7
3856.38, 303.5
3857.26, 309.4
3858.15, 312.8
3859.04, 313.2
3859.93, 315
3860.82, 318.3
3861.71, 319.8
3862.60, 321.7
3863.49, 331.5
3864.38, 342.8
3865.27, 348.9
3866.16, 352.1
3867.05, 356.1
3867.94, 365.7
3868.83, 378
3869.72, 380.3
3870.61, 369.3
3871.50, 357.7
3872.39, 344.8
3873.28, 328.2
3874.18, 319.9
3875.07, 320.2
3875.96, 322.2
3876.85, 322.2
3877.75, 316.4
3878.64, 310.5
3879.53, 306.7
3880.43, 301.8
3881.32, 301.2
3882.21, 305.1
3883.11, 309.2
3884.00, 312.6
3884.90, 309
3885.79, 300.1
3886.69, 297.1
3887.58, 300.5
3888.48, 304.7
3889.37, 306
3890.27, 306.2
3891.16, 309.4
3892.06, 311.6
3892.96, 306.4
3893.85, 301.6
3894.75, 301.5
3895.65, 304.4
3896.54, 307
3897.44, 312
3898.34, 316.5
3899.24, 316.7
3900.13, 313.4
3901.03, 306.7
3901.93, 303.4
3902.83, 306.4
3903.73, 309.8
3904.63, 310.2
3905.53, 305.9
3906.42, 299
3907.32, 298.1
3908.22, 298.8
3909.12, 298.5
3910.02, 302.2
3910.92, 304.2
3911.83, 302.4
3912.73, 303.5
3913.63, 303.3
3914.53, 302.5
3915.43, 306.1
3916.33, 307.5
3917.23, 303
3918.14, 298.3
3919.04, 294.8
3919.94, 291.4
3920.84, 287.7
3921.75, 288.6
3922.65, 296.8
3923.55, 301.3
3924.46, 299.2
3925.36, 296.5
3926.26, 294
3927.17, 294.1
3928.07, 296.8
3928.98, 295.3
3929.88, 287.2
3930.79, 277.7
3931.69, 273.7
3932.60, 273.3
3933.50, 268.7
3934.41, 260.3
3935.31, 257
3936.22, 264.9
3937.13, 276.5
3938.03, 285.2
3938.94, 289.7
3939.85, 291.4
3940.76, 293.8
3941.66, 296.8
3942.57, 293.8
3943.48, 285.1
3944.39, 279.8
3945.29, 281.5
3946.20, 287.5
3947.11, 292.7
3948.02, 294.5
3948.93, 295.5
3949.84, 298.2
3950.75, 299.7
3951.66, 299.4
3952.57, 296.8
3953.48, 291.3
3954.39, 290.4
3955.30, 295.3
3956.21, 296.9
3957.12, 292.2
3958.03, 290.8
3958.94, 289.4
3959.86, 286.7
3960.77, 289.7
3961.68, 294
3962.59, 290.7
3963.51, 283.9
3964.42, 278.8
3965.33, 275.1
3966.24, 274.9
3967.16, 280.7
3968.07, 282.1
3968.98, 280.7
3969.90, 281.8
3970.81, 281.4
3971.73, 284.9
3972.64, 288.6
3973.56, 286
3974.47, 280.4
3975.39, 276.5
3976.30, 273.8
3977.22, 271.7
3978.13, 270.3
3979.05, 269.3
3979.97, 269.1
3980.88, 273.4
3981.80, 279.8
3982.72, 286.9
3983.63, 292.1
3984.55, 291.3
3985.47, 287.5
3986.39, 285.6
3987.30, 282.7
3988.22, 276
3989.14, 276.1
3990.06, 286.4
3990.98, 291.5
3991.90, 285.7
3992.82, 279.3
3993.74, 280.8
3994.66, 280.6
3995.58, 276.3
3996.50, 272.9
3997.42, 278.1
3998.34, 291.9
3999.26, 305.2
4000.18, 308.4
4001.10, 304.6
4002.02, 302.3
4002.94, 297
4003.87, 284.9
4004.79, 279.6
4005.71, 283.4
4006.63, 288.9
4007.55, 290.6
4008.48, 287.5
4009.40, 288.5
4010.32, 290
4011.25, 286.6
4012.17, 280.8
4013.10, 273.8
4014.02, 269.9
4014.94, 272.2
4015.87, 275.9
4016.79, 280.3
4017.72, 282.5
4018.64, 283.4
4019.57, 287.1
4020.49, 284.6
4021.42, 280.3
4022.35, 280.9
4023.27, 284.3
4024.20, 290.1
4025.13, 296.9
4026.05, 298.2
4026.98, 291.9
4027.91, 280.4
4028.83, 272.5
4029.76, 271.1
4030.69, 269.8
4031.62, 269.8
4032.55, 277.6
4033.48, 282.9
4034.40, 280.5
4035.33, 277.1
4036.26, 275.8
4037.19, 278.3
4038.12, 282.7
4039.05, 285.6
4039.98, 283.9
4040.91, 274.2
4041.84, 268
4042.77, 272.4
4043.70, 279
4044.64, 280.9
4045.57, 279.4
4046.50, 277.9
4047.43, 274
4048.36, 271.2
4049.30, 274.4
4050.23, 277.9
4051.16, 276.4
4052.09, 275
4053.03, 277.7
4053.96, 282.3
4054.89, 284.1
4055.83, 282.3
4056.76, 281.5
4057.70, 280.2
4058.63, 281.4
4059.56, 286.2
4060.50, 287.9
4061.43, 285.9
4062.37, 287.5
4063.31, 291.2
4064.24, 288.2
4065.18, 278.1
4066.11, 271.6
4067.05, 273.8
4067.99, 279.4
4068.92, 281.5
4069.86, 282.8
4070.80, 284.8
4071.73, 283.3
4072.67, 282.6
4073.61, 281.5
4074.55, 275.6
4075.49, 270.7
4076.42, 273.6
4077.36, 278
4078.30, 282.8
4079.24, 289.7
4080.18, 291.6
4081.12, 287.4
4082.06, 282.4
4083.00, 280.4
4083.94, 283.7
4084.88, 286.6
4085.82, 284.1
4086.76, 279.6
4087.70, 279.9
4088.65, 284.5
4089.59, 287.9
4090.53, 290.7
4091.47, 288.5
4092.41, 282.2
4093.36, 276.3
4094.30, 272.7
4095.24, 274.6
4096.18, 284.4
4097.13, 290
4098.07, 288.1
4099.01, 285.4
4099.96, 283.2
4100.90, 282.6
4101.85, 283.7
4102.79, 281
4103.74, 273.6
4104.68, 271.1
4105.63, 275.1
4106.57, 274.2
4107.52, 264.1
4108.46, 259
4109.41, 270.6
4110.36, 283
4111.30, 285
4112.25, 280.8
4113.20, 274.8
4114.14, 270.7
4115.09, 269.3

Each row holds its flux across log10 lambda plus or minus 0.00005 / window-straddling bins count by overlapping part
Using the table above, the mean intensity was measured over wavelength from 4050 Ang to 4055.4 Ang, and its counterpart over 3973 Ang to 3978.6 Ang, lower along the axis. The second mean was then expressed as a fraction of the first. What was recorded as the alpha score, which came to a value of 0.99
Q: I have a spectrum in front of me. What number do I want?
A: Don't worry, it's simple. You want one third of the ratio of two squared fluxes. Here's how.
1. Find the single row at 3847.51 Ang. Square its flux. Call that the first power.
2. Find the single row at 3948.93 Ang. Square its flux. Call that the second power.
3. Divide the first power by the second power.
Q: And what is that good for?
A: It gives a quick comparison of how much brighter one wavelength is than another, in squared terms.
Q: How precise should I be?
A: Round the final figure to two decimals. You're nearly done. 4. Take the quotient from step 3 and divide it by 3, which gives 0.33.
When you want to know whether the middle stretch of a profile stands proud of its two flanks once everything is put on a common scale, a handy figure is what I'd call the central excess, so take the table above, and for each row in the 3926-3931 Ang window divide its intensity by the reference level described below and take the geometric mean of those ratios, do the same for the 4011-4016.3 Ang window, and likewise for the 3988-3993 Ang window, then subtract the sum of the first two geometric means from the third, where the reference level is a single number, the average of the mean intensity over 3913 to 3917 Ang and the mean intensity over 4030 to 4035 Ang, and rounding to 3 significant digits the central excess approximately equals -0.980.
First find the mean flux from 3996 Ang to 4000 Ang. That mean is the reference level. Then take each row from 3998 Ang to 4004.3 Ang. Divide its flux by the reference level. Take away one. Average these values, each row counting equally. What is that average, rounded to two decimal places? 0.04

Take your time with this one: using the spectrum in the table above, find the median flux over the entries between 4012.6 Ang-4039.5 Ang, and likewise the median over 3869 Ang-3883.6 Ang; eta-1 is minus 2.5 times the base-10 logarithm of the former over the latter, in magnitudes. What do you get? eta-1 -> 0.14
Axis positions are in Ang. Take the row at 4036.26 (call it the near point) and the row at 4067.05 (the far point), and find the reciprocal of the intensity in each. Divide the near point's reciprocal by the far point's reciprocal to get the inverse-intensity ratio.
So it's 0.993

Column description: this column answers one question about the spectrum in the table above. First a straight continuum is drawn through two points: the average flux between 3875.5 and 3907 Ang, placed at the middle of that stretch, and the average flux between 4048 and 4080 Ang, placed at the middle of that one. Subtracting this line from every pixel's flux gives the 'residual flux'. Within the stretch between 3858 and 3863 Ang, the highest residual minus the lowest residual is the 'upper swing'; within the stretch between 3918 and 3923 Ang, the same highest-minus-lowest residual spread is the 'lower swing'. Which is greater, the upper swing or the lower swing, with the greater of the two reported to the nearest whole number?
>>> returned 10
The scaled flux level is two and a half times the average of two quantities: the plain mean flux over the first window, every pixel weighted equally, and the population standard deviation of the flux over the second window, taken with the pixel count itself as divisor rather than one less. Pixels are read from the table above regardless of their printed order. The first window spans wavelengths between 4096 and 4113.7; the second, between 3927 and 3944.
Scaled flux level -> 364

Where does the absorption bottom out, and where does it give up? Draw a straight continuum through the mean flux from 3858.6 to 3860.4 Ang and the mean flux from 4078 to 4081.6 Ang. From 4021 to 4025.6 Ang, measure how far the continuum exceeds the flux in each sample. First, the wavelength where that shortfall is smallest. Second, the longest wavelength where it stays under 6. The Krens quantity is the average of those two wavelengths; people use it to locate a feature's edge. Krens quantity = 4025.1 Ang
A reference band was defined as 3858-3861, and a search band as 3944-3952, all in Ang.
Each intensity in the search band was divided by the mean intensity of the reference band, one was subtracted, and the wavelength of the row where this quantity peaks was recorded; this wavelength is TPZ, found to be 3950.75 Ang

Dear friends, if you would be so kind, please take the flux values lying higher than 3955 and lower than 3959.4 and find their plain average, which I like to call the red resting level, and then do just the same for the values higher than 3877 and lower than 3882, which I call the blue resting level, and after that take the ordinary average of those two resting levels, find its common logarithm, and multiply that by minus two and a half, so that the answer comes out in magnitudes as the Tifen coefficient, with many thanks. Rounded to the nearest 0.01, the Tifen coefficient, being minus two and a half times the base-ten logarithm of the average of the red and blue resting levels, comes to -6.19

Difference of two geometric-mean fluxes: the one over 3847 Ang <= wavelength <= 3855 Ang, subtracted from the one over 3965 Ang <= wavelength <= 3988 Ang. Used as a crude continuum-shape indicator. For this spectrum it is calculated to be -22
